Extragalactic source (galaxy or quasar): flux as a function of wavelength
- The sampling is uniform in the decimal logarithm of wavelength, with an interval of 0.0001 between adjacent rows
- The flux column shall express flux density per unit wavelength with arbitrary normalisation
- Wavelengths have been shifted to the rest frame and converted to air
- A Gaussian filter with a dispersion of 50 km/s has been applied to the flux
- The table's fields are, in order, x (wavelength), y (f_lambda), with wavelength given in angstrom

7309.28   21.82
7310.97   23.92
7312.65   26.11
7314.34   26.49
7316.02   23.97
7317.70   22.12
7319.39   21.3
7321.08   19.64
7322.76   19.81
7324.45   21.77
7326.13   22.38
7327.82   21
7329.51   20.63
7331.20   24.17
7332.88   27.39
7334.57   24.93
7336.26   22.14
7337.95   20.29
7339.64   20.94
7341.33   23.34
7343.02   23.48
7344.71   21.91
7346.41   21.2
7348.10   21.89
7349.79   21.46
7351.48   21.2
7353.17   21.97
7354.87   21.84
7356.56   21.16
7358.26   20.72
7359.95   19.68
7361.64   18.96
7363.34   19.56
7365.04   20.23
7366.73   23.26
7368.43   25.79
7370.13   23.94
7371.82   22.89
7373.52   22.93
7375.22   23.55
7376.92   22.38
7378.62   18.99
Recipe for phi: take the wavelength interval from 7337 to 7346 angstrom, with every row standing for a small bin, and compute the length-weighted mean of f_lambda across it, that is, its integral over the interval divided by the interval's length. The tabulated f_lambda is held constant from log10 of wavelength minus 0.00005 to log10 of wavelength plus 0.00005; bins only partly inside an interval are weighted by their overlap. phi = 21.9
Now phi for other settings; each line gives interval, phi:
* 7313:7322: 22.9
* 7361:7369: 21.5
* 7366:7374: 23.8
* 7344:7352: 21.5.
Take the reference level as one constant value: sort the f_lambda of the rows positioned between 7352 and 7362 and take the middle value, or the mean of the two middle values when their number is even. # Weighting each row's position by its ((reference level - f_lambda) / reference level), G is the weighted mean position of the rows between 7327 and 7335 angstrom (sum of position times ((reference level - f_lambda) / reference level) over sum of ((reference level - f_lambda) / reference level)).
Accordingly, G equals 7333.0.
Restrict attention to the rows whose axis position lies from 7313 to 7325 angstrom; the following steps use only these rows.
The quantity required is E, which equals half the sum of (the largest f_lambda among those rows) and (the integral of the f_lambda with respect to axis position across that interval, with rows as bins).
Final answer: 147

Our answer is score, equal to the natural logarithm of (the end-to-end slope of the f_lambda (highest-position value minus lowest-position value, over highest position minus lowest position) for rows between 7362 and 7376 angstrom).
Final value -1.1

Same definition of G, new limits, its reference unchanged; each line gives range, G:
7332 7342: 7335.0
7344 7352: 7347.4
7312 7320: 7314.5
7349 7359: 7352.8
